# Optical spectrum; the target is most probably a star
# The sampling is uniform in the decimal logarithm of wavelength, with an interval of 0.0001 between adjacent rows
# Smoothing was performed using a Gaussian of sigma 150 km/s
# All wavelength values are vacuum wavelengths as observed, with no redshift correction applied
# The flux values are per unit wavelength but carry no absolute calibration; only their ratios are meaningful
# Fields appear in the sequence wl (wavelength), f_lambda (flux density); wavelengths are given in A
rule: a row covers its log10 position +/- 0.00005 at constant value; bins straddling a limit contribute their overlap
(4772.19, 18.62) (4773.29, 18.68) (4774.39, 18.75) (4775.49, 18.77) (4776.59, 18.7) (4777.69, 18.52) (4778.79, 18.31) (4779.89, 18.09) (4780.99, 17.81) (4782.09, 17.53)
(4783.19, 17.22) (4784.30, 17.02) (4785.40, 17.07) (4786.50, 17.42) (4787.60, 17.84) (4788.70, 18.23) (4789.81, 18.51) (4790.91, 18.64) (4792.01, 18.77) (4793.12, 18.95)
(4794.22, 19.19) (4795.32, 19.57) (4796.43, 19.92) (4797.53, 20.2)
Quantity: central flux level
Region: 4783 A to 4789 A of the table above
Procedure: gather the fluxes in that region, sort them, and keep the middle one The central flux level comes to 17.3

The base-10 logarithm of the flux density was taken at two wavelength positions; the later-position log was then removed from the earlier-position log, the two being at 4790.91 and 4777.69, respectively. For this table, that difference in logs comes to -0.003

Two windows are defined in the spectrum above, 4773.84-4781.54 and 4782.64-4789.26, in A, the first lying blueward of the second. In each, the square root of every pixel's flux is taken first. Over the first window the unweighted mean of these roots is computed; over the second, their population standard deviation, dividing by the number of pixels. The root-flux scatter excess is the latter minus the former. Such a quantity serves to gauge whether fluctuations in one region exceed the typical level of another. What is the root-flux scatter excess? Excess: -4.24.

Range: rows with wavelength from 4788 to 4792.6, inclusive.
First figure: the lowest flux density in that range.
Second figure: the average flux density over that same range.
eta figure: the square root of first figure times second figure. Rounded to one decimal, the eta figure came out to 18.4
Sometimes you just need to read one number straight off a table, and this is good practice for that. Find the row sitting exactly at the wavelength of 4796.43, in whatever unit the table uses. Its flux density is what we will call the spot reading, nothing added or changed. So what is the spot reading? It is 19.92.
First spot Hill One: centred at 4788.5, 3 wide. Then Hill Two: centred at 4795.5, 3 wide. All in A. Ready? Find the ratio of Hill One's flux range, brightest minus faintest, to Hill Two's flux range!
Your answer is 0.92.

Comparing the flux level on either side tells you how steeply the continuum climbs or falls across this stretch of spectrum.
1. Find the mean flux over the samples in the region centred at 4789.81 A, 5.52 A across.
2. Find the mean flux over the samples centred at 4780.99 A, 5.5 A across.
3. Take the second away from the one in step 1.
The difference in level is 0.6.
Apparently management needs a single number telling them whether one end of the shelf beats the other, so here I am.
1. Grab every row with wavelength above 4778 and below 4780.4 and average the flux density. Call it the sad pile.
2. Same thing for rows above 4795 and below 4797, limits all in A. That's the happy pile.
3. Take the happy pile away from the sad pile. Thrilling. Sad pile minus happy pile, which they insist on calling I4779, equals -1.5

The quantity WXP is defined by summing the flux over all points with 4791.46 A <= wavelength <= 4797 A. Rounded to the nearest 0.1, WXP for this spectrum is 96.4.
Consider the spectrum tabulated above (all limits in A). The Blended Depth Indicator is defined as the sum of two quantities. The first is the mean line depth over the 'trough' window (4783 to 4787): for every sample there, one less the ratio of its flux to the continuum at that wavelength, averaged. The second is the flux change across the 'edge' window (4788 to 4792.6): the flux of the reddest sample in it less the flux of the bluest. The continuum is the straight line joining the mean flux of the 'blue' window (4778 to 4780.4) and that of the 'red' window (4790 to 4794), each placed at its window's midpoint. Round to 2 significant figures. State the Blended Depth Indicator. 0.61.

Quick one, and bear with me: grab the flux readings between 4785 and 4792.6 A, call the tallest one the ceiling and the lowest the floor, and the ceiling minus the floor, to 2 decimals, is 1.70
